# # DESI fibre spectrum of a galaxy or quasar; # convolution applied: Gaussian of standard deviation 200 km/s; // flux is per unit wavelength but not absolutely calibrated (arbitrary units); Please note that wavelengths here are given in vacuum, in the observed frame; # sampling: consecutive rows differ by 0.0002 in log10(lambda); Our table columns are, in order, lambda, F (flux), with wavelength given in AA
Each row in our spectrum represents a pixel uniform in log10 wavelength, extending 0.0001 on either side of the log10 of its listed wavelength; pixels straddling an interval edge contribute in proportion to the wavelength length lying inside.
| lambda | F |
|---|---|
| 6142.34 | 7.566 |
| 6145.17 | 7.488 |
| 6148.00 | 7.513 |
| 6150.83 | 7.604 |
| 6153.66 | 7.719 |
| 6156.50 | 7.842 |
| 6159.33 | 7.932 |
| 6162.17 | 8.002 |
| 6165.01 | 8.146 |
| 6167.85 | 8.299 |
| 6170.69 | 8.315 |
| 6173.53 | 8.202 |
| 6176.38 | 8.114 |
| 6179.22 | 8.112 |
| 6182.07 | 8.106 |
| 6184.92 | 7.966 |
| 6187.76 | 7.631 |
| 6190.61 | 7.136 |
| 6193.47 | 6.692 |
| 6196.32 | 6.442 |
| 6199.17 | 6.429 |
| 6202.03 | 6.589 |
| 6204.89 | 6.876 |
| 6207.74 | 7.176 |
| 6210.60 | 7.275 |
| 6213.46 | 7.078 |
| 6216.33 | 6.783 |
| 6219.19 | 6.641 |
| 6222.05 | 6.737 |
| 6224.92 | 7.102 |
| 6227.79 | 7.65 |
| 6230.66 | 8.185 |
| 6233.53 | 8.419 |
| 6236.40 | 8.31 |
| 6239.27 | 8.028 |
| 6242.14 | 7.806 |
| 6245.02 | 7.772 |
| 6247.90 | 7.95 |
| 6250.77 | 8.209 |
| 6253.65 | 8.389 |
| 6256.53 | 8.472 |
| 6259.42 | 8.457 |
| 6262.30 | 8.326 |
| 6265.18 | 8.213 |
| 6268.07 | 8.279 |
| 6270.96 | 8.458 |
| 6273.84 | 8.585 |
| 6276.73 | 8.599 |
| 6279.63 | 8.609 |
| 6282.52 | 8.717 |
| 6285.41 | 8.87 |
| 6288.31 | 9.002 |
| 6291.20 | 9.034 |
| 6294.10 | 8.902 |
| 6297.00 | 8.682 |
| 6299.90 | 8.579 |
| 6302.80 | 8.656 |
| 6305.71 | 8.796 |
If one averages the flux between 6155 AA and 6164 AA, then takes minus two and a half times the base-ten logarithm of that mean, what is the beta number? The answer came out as -2.25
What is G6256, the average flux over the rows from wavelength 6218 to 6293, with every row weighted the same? 8.2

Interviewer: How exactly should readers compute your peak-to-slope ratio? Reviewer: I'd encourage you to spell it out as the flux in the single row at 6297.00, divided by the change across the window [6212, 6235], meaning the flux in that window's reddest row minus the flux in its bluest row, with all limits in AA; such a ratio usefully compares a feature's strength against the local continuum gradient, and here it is 6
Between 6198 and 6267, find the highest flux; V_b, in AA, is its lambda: 6256.53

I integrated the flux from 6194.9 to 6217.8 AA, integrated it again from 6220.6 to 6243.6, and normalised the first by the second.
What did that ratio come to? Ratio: 0.87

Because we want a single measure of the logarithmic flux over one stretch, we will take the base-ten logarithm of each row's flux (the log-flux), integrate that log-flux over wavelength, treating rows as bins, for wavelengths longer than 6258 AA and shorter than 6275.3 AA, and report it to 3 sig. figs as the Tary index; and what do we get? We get 16.0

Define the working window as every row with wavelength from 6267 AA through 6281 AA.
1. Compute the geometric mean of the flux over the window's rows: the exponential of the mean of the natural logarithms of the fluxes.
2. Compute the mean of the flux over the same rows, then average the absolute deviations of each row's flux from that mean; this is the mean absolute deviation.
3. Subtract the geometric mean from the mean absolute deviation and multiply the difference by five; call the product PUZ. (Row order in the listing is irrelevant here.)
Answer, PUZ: -42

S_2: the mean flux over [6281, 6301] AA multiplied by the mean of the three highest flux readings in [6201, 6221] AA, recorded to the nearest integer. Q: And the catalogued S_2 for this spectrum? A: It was 63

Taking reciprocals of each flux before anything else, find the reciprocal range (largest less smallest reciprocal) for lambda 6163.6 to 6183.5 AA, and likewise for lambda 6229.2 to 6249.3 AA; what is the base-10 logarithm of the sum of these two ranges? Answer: -1.89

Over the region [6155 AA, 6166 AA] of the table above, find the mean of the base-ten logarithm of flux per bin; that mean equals 0.90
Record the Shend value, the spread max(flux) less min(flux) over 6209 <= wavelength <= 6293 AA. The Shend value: 2.4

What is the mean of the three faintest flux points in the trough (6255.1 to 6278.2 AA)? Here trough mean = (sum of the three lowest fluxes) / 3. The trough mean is 8.3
